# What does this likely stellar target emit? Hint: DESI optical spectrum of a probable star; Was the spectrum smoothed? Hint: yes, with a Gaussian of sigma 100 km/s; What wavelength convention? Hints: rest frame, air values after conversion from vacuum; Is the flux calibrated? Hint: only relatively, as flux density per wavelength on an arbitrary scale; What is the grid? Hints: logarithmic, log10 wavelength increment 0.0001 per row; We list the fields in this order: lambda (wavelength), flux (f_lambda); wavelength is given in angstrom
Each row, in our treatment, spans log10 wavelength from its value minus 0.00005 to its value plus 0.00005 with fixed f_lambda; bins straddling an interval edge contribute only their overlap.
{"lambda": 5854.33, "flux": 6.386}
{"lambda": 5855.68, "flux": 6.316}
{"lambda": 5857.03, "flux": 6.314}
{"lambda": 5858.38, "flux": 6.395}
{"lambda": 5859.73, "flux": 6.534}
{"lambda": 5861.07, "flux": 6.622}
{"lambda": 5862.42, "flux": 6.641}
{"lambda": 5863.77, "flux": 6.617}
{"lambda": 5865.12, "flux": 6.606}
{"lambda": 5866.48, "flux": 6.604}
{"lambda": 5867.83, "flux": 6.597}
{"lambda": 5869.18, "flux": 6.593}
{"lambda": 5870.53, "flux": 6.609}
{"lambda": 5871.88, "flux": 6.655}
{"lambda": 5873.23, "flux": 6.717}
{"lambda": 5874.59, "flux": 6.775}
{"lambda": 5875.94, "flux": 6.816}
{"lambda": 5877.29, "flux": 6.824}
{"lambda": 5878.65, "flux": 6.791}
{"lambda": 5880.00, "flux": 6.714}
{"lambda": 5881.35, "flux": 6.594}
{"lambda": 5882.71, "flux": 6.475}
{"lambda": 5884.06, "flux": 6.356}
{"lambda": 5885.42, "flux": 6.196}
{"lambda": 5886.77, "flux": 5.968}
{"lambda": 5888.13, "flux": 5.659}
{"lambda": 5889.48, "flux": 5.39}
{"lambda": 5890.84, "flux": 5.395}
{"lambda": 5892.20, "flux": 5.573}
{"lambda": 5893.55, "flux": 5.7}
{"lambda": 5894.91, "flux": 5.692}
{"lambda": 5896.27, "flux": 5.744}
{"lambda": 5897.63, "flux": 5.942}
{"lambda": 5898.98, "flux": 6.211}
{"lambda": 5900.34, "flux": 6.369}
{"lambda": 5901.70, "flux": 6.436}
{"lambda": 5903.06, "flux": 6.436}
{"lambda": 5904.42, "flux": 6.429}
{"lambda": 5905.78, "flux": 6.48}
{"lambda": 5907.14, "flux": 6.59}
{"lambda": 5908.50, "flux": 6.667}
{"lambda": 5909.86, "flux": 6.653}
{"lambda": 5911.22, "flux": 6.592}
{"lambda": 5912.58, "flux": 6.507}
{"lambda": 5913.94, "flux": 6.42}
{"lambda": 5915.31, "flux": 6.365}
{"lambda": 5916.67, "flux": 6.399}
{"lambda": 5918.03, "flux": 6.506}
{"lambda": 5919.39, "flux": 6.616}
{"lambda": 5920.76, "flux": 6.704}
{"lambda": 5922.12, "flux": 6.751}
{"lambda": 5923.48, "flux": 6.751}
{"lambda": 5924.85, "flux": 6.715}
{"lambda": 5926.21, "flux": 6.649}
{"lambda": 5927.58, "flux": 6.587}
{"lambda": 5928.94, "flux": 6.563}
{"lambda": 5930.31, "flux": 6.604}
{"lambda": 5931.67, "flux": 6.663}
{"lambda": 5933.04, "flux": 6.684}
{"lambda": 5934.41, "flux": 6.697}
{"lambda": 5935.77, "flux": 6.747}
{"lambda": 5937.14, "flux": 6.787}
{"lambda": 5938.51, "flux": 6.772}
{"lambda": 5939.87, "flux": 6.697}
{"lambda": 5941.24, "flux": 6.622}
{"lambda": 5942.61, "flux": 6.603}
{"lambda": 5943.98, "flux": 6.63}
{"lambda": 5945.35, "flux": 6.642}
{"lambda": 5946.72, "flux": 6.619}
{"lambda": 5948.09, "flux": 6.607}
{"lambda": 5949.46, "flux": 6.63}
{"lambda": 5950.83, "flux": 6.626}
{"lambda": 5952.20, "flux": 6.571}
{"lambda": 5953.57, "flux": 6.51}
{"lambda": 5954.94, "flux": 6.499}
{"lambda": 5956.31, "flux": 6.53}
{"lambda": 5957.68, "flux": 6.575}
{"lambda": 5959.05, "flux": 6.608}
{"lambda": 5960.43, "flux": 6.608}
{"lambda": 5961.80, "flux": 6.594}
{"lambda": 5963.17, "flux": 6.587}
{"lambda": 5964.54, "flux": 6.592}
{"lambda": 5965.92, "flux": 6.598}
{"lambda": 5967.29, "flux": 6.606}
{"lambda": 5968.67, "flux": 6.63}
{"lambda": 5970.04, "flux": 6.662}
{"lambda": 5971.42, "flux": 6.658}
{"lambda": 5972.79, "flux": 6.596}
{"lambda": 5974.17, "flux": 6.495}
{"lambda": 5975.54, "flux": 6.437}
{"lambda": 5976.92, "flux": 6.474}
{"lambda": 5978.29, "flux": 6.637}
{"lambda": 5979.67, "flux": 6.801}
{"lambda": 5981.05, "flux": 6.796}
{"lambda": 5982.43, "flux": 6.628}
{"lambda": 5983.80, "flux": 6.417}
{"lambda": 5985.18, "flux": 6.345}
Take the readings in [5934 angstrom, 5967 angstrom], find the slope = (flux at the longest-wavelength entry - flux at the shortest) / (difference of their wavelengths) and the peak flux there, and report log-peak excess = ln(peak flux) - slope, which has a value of 1.92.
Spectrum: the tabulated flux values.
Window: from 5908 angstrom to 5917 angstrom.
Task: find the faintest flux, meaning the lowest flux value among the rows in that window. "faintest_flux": 6.365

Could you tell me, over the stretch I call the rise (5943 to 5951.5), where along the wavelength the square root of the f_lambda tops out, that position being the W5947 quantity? 5945.35 angstrom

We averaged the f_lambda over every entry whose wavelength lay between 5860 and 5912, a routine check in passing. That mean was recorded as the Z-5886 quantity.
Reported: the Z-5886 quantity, 6.36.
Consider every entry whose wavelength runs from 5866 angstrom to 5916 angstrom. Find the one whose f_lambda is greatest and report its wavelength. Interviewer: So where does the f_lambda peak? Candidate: 5877.29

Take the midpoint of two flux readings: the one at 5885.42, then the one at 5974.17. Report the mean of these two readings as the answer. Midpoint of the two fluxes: 6.35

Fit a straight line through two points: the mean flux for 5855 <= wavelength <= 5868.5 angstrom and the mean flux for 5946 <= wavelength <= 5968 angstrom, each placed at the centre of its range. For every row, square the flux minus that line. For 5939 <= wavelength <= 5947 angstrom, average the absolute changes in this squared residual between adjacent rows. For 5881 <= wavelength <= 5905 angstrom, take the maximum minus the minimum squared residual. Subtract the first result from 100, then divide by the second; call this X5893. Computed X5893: 76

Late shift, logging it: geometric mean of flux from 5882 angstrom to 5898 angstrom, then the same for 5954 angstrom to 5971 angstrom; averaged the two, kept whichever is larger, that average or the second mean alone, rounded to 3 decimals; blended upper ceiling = 6.591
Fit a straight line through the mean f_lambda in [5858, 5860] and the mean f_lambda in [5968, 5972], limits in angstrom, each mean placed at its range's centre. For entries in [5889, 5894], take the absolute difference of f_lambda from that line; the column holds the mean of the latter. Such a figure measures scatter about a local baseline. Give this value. 1.0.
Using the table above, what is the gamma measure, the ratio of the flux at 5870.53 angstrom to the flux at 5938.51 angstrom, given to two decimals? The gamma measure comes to 0.98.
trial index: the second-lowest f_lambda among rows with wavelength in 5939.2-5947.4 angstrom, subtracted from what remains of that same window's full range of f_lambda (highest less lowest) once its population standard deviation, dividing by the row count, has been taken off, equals -6.55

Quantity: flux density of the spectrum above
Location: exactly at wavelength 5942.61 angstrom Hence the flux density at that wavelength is 6.603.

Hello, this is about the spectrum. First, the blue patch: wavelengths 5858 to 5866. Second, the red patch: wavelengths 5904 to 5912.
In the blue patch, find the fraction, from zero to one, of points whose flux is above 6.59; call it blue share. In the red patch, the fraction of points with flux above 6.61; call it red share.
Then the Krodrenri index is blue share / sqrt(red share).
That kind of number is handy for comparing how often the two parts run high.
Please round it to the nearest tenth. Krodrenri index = 1.2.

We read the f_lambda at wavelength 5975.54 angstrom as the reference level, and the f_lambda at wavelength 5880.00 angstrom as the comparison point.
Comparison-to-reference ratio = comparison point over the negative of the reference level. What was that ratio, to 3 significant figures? -1.04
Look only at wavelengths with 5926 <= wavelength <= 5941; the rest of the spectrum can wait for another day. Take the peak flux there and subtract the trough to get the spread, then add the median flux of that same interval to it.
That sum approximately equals 6.91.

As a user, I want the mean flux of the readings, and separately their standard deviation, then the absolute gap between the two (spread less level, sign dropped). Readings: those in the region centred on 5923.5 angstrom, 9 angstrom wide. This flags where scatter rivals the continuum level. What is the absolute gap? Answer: 6.62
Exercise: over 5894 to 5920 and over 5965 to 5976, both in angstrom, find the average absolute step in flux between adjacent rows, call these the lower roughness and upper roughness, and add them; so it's 0.13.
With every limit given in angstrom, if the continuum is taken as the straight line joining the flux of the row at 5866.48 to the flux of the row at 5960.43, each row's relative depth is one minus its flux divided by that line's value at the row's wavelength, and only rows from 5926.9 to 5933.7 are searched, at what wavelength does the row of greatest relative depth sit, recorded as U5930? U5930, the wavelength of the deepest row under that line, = 5928.94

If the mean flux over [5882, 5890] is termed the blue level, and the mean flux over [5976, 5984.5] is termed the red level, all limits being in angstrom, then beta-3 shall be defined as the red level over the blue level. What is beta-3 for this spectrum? 1.10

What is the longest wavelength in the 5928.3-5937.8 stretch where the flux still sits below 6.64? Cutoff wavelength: 5930.31 angstrom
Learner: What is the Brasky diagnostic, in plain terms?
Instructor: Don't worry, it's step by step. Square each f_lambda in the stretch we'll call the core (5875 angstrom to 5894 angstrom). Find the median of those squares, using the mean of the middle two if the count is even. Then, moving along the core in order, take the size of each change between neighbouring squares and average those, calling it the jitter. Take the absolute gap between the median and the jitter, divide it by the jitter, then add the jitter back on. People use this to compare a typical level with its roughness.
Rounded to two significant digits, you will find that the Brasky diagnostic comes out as 25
